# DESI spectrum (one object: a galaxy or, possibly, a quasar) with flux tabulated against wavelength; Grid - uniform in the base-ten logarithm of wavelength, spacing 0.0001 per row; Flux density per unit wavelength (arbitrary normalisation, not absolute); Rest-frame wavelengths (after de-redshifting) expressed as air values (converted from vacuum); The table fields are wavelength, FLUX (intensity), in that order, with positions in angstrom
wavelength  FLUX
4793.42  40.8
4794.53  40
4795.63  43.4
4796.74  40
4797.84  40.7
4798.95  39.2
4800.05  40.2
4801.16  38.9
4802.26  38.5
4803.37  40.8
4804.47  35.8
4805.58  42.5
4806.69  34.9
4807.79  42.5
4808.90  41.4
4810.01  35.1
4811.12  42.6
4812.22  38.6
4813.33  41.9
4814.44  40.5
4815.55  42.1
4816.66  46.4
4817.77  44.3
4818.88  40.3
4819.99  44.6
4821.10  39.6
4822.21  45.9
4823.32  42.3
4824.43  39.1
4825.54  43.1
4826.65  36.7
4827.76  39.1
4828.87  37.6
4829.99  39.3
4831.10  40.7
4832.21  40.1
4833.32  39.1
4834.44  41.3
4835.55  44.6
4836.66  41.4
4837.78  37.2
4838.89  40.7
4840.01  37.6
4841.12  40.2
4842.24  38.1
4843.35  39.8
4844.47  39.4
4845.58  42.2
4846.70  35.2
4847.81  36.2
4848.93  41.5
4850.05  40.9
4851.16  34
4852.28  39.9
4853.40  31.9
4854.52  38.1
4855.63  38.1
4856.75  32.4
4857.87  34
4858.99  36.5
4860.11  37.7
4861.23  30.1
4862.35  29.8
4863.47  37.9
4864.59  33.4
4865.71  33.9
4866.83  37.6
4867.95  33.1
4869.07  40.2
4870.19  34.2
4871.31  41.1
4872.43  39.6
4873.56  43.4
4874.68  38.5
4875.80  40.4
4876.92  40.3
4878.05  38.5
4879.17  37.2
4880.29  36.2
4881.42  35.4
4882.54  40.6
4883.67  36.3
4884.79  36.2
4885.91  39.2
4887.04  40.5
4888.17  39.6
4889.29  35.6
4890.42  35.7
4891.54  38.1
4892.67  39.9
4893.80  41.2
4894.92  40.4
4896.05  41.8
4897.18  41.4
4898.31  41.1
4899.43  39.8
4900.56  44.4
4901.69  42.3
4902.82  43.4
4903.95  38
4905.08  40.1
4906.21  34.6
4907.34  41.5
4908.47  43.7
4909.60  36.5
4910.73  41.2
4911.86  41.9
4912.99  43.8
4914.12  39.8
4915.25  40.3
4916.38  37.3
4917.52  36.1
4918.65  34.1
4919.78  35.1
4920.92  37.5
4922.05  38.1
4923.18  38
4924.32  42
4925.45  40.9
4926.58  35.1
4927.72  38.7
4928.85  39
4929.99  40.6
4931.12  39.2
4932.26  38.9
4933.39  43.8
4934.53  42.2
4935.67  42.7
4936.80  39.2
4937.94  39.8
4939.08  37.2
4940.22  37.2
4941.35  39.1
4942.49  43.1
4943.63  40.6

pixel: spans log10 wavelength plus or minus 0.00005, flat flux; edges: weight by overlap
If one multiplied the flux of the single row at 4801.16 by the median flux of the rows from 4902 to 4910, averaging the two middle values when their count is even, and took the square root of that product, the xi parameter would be 39.5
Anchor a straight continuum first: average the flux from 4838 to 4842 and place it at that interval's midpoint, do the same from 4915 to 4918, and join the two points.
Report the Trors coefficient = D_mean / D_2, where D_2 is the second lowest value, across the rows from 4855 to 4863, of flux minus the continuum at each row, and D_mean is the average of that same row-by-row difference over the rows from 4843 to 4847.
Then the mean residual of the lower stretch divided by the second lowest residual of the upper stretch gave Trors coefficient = 0.0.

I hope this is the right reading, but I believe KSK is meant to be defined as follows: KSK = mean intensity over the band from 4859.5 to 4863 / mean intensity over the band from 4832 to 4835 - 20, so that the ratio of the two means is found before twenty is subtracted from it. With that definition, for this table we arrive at -19.19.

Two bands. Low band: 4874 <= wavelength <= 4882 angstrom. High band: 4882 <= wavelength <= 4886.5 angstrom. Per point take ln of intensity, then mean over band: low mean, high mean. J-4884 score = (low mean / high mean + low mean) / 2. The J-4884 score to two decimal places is 2.32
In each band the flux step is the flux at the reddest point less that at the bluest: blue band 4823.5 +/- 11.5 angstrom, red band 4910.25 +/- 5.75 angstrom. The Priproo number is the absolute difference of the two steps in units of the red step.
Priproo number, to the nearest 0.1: 12.5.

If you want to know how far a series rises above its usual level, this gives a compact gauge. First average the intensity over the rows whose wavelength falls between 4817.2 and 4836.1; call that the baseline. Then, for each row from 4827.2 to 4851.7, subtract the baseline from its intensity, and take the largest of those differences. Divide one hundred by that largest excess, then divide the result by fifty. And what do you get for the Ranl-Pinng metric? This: 0.56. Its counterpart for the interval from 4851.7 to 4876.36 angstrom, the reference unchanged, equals 0.85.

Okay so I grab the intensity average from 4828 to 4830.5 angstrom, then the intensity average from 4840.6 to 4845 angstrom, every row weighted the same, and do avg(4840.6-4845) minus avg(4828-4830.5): 0.9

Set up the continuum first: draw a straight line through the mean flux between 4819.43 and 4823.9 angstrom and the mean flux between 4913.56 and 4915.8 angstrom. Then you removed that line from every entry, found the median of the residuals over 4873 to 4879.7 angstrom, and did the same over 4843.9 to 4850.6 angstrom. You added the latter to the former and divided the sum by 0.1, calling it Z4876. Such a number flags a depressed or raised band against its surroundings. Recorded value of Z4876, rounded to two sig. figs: -40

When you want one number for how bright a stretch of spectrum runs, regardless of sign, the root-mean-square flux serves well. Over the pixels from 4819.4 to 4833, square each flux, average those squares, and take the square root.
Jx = 40.8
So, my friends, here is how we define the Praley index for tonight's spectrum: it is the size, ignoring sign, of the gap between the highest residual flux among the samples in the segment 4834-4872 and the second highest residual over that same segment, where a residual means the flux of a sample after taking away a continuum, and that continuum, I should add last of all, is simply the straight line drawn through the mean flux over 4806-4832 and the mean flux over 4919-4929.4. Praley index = 2.2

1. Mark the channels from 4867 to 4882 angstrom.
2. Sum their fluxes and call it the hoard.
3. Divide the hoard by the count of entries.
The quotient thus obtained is 38.3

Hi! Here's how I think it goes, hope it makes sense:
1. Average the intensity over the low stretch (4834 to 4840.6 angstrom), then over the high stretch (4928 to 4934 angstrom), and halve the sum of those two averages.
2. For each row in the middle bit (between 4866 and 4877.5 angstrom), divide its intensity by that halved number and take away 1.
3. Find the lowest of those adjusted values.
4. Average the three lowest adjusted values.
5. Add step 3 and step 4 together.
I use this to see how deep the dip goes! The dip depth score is -0.31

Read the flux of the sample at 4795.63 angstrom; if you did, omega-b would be 43.4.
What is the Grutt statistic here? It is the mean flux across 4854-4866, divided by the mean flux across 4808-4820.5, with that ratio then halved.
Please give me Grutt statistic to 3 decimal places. 0.417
